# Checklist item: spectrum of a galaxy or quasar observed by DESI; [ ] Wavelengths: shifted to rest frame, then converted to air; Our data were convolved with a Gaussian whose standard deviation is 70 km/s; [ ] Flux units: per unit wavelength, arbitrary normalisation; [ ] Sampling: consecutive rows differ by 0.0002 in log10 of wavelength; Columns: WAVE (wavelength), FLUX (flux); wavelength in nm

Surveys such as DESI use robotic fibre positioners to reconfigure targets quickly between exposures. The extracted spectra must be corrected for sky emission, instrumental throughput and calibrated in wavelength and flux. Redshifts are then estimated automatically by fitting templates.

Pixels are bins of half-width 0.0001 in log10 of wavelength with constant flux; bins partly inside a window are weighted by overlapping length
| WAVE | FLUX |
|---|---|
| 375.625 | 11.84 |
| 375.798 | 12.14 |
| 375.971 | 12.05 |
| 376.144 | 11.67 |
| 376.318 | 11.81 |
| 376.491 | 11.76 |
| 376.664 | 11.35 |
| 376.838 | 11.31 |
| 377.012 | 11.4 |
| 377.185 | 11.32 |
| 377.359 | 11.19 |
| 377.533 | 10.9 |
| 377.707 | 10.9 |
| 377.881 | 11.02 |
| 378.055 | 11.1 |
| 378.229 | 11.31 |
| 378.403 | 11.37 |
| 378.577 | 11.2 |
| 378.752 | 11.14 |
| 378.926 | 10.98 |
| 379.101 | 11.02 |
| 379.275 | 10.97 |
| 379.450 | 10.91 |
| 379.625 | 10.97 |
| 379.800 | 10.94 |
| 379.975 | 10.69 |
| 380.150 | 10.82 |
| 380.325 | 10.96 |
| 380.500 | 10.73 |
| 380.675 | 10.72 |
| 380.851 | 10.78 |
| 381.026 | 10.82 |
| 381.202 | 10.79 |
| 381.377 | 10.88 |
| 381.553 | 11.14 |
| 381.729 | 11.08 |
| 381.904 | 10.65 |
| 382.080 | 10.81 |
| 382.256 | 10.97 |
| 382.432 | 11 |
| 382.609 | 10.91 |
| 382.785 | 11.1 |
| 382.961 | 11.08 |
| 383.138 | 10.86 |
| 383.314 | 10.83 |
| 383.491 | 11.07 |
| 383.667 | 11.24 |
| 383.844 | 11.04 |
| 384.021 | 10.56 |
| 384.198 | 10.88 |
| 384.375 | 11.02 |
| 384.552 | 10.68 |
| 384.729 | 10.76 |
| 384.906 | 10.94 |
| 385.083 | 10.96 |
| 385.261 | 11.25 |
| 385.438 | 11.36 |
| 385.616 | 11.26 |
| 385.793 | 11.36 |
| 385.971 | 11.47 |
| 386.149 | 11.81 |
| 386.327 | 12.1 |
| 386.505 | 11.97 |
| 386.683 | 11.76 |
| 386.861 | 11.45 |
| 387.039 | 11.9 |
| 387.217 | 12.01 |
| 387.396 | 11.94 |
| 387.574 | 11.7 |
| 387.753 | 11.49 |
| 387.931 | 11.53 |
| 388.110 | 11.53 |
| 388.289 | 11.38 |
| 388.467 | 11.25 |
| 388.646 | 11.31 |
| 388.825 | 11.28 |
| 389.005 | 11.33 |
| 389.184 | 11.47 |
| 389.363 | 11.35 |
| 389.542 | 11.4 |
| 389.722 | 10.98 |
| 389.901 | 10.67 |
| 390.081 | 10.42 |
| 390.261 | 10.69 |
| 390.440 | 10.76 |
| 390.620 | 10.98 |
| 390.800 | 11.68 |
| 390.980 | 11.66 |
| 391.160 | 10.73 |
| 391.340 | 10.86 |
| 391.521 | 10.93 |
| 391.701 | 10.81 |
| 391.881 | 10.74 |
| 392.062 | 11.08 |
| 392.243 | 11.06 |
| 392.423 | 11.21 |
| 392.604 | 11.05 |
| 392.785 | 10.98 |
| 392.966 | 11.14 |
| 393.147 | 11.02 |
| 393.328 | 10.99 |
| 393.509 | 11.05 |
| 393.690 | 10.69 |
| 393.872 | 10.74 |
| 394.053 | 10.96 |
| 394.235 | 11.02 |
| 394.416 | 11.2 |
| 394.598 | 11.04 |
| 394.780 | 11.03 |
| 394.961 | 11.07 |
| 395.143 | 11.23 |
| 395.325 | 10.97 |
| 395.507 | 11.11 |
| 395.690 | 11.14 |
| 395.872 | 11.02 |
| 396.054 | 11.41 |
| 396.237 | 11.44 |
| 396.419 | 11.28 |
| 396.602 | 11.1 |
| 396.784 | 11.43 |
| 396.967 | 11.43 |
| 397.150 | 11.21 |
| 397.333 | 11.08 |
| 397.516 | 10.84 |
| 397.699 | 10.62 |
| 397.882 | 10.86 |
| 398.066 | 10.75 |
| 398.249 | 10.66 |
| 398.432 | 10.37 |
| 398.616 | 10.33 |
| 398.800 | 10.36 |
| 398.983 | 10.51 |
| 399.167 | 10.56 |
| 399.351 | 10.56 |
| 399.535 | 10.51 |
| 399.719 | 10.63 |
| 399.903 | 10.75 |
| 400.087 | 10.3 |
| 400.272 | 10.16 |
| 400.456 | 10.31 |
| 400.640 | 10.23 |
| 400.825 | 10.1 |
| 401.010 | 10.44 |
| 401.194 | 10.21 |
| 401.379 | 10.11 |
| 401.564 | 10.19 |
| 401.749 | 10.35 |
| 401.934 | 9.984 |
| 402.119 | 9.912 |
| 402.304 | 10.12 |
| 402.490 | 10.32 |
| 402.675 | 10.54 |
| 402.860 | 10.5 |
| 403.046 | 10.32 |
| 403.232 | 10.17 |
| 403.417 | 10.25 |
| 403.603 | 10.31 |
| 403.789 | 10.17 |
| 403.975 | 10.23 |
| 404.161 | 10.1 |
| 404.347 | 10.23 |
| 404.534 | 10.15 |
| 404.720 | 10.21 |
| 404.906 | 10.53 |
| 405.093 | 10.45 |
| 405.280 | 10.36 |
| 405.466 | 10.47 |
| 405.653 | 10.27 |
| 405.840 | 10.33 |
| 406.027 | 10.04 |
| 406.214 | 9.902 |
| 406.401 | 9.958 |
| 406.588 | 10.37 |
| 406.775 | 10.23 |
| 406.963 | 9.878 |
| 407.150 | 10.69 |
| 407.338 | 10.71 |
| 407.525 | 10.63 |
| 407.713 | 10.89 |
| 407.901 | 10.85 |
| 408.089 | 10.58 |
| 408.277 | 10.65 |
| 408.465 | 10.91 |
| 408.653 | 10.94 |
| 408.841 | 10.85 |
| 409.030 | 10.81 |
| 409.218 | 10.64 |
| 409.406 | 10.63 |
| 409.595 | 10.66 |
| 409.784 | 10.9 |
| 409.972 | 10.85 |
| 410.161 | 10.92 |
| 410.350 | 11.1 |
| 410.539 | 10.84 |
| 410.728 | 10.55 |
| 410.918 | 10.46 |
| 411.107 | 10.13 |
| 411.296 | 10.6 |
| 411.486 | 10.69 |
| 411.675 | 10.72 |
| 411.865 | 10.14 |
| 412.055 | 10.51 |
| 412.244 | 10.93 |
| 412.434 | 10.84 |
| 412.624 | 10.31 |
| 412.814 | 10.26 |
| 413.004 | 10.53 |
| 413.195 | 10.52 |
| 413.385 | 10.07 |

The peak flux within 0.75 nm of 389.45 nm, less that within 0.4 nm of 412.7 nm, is 0.6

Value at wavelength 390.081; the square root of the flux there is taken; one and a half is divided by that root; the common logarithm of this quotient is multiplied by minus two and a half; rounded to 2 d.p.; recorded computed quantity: 0.83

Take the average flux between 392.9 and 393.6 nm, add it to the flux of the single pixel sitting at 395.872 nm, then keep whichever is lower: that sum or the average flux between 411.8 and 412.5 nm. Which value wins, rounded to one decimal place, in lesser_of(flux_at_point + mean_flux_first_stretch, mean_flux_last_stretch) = 10.6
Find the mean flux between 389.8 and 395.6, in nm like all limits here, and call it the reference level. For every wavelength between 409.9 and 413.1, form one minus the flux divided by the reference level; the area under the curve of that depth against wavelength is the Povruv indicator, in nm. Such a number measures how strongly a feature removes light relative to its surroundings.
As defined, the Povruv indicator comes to 0.11 nm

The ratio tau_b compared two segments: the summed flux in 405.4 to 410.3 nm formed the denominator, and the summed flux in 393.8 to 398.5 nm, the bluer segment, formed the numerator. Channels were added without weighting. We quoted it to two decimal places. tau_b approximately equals 1.05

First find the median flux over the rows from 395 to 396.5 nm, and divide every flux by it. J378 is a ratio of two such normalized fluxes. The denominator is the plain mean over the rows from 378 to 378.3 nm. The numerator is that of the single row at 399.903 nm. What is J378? 0.96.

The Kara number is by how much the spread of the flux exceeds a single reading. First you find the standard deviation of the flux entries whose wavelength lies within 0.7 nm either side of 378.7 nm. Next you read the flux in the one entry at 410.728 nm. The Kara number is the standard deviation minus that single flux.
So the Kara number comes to -10.4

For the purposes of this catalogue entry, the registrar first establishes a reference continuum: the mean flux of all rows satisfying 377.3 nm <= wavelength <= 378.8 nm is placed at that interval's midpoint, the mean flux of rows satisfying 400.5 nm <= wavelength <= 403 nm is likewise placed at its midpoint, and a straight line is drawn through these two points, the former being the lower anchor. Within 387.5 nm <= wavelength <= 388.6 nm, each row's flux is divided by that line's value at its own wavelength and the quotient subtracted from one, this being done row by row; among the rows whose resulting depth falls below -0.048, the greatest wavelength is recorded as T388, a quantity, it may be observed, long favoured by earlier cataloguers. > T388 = 388.467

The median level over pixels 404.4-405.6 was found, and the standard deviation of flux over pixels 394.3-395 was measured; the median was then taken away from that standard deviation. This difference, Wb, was -10.3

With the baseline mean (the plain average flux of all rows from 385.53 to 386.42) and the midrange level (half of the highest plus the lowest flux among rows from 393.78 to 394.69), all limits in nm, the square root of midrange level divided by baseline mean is 0.972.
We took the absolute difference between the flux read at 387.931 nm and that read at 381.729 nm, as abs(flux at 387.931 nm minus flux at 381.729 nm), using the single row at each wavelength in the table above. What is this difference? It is 0.45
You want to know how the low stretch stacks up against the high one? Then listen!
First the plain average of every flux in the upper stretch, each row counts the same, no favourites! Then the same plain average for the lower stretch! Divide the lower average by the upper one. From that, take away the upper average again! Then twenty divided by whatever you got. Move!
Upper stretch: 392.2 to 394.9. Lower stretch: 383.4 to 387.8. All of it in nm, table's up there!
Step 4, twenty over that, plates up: -2.00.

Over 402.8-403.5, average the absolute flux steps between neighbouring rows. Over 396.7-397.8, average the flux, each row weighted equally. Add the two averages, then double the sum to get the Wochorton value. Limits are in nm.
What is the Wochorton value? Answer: 22.5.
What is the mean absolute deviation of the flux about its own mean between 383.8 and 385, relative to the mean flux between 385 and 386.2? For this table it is 0.013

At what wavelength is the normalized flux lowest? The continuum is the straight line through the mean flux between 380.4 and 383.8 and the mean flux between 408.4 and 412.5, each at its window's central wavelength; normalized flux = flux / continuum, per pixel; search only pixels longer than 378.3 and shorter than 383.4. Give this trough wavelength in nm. 381.904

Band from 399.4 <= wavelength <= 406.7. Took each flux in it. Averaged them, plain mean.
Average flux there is 10.3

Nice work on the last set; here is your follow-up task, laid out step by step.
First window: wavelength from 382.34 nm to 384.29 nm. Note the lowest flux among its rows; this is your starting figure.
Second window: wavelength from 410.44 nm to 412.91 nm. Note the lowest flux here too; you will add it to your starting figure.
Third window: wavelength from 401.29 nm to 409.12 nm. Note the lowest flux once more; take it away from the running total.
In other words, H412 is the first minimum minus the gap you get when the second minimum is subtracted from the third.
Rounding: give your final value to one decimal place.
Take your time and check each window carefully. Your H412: 10.8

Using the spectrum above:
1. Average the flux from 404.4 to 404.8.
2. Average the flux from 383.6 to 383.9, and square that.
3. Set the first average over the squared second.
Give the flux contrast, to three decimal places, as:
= 0.082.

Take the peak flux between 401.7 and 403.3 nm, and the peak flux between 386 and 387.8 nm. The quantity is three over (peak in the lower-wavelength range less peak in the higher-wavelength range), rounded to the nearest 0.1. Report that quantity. 1.9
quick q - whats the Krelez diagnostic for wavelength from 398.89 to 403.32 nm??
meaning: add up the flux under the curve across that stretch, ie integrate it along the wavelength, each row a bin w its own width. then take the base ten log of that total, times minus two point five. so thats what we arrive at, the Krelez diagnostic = -4.151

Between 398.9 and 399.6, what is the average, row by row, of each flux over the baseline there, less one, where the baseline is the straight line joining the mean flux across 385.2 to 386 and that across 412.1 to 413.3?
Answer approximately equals -0.038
